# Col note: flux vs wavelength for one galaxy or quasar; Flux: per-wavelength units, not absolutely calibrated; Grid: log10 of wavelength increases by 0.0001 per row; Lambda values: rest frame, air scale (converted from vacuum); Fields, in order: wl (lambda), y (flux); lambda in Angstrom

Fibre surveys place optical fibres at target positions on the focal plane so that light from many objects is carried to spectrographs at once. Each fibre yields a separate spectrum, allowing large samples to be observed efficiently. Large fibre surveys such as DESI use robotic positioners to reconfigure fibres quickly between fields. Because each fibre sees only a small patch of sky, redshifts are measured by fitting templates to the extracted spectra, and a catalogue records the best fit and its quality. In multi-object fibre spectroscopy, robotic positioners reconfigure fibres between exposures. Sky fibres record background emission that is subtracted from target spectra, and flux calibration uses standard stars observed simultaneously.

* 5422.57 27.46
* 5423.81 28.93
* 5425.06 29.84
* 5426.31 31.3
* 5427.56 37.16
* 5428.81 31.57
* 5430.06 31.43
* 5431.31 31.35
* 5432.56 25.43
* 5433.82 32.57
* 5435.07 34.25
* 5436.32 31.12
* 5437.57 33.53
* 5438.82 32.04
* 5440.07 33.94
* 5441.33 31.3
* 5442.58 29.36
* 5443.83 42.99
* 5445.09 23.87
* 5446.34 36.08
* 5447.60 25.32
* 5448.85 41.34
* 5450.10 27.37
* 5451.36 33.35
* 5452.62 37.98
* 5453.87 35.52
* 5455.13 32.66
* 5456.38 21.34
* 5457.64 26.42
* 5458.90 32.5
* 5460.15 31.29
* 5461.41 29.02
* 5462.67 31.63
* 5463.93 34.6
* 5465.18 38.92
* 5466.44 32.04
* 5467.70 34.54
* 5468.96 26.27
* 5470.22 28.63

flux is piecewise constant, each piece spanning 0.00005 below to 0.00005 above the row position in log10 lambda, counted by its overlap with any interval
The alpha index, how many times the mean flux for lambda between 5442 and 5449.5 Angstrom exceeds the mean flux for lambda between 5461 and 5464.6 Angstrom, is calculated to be 1.04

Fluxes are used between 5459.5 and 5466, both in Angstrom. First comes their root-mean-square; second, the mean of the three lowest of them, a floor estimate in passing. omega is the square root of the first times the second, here 31.9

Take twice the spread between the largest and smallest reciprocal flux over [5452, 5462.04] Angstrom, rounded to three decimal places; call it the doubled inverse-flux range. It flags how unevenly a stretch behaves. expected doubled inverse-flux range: 0.041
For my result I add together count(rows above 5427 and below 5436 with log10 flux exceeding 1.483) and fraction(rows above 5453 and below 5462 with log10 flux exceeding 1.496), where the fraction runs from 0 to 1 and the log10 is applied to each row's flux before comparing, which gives 6.4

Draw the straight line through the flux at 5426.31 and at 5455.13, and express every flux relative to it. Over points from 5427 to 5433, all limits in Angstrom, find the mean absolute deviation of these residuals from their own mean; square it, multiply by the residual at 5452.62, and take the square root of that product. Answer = 6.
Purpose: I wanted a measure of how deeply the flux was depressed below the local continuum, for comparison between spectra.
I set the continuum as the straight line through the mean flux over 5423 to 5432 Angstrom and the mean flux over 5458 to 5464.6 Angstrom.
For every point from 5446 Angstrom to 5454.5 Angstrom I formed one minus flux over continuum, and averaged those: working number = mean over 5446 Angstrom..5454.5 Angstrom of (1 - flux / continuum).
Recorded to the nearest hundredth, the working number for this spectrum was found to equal -0.07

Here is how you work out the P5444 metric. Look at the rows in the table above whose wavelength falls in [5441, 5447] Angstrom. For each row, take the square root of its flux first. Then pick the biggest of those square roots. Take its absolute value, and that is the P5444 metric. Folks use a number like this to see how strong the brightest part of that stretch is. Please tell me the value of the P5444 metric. 6.56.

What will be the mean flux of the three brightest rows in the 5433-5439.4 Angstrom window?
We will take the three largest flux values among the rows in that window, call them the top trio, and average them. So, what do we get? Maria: 33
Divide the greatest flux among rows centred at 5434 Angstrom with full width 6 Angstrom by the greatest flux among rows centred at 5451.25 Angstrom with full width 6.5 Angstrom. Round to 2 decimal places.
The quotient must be 0.83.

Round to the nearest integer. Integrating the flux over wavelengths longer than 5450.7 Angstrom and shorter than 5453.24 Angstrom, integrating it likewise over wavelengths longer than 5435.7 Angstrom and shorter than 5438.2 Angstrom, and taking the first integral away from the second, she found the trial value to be -9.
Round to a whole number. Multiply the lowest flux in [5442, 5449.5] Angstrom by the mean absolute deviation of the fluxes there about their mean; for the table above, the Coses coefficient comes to 167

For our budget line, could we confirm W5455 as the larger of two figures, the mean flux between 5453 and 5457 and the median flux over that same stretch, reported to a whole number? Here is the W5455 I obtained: 33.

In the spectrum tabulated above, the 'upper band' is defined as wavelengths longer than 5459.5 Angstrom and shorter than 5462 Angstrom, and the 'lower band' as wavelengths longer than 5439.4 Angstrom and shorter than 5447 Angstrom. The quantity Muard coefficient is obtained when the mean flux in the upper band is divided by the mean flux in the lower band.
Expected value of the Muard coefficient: 0.92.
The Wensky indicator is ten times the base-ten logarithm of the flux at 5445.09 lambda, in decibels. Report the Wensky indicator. 13.8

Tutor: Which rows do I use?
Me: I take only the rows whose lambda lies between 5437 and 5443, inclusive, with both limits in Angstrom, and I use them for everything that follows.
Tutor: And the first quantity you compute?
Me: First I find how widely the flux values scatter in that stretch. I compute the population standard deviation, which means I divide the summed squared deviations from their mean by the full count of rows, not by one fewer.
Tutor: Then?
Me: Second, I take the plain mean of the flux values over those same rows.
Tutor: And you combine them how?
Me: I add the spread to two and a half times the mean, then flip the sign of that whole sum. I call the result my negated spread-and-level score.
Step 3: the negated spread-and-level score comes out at -82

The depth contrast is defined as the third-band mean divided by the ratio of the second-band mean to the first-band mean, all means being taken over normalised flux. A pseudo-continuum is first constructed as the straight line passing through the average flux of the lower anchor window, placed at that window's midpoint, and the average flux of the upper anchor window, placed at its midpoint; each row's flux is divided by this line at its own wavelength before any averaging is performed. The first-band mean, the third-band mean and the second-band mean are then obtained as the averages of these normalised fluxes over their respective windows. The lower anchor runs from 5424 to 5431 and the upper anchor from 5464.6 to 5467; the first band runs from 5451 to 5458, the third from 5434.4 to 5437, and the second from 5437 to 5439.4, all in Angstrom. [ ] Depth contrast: 0.91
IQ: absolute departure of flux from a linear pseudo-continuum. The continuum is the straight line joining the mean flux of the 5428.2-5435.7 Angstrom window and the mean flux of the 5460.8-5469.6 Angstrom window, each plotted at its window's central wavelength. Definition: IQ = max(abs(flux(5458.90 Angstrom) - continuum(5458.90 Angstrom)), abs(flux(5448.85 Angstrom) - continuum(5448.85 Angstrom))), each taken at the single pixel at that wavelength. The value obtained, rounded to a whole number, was 10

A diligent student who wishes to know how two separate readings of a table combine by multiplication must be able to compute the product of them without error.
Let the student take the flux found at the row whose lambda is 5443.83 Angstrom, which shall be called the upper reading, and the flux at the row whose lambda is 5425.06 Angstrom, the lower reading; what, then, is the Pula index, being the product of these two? 1283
